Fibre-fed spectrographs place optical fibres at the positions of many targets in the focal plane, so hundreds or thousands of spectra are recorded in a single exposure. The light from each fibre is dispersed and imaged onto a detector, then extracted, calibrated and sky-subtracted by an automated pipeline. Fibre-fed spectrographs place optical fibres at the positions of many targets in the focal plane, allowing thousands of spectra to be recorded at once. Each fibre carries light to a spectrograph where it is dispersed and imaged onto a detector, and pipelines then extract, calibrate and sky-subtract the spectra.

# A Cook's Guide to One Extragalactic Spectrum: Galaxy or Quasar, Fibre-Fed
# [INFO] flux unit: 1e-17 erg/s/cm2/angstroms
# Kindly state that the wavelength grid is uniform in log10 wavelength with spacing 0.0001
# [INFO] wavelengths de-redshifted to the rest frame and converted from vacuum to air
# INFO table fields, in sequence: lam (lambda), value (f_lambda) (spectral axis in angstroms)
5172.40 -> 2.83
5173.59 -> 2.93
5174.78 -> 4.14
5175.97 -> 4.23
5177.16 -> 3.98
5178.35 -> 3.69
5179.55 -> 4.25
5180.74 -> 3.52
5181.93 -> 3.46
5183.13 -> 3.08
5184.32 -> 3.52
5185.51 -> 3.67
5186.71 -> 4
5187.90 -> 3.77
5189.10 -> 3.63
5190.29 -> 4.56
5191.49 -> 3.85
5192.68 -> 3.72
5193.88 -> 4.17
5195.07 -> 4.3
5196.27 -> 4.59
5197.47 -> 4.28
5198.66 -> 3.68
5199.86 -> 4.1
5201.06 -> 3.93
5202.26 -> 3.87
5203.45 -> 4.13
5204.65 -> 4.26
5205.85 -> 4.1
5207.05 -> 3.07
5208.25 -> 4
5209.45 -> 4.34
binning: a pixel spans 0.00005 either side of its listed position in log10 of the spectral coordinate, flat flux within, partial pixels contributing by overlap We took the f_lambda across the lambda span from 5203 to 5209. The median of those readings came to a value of 4.10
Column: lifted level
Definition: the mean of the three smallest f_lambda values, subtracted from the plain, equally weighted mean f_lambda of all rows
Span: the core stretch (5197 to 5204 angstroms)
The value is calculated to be 0.17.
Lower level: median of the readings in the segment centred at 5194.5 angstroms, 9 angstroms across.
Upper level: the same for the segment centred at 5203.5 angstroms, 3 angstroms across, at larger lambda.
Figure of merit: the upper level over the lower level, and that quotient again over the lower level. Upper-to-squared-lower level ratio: 0.23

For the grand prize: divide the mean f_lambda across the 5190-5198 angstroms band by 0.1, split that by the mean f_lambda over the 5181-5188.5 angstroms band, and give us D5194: 11.7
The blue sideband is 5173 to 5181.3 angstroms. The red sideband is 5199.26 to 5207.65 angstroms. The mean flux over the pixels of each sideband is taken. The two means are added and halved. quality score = 3.87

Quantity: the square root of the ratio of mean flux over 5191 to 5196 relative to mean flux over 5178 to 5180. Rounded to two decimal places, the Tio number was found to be 1.01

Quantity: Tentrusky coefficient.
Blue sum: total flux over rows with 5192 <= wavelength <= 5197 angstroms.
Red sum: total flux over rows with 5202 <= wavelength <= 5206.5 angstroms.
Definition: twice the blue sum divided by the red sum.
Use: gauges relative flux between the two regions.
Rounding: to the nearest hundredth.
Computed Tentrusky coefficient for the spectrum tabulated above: 2.05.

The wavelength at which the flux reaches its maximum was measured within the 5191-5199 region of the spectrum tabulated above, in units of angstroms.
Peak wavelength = 5196.27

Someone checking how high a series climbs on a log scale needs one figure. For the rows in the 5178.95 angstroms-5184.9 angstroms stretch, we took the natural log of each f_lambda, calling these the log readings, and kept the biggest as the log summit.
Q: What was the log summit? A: 1.45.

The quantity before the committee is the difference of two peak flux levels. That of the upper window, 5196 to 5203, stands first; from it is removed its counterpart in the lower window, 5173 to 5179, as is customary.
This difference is 0.4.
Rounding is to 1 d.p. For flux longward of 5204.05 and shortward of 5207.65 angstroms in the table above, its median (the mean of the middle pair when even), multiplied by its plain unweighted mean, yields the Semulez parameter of 15.6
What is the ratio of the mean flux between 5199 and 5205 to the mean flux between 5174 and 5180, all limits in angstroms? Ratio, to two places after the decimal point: 1.00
